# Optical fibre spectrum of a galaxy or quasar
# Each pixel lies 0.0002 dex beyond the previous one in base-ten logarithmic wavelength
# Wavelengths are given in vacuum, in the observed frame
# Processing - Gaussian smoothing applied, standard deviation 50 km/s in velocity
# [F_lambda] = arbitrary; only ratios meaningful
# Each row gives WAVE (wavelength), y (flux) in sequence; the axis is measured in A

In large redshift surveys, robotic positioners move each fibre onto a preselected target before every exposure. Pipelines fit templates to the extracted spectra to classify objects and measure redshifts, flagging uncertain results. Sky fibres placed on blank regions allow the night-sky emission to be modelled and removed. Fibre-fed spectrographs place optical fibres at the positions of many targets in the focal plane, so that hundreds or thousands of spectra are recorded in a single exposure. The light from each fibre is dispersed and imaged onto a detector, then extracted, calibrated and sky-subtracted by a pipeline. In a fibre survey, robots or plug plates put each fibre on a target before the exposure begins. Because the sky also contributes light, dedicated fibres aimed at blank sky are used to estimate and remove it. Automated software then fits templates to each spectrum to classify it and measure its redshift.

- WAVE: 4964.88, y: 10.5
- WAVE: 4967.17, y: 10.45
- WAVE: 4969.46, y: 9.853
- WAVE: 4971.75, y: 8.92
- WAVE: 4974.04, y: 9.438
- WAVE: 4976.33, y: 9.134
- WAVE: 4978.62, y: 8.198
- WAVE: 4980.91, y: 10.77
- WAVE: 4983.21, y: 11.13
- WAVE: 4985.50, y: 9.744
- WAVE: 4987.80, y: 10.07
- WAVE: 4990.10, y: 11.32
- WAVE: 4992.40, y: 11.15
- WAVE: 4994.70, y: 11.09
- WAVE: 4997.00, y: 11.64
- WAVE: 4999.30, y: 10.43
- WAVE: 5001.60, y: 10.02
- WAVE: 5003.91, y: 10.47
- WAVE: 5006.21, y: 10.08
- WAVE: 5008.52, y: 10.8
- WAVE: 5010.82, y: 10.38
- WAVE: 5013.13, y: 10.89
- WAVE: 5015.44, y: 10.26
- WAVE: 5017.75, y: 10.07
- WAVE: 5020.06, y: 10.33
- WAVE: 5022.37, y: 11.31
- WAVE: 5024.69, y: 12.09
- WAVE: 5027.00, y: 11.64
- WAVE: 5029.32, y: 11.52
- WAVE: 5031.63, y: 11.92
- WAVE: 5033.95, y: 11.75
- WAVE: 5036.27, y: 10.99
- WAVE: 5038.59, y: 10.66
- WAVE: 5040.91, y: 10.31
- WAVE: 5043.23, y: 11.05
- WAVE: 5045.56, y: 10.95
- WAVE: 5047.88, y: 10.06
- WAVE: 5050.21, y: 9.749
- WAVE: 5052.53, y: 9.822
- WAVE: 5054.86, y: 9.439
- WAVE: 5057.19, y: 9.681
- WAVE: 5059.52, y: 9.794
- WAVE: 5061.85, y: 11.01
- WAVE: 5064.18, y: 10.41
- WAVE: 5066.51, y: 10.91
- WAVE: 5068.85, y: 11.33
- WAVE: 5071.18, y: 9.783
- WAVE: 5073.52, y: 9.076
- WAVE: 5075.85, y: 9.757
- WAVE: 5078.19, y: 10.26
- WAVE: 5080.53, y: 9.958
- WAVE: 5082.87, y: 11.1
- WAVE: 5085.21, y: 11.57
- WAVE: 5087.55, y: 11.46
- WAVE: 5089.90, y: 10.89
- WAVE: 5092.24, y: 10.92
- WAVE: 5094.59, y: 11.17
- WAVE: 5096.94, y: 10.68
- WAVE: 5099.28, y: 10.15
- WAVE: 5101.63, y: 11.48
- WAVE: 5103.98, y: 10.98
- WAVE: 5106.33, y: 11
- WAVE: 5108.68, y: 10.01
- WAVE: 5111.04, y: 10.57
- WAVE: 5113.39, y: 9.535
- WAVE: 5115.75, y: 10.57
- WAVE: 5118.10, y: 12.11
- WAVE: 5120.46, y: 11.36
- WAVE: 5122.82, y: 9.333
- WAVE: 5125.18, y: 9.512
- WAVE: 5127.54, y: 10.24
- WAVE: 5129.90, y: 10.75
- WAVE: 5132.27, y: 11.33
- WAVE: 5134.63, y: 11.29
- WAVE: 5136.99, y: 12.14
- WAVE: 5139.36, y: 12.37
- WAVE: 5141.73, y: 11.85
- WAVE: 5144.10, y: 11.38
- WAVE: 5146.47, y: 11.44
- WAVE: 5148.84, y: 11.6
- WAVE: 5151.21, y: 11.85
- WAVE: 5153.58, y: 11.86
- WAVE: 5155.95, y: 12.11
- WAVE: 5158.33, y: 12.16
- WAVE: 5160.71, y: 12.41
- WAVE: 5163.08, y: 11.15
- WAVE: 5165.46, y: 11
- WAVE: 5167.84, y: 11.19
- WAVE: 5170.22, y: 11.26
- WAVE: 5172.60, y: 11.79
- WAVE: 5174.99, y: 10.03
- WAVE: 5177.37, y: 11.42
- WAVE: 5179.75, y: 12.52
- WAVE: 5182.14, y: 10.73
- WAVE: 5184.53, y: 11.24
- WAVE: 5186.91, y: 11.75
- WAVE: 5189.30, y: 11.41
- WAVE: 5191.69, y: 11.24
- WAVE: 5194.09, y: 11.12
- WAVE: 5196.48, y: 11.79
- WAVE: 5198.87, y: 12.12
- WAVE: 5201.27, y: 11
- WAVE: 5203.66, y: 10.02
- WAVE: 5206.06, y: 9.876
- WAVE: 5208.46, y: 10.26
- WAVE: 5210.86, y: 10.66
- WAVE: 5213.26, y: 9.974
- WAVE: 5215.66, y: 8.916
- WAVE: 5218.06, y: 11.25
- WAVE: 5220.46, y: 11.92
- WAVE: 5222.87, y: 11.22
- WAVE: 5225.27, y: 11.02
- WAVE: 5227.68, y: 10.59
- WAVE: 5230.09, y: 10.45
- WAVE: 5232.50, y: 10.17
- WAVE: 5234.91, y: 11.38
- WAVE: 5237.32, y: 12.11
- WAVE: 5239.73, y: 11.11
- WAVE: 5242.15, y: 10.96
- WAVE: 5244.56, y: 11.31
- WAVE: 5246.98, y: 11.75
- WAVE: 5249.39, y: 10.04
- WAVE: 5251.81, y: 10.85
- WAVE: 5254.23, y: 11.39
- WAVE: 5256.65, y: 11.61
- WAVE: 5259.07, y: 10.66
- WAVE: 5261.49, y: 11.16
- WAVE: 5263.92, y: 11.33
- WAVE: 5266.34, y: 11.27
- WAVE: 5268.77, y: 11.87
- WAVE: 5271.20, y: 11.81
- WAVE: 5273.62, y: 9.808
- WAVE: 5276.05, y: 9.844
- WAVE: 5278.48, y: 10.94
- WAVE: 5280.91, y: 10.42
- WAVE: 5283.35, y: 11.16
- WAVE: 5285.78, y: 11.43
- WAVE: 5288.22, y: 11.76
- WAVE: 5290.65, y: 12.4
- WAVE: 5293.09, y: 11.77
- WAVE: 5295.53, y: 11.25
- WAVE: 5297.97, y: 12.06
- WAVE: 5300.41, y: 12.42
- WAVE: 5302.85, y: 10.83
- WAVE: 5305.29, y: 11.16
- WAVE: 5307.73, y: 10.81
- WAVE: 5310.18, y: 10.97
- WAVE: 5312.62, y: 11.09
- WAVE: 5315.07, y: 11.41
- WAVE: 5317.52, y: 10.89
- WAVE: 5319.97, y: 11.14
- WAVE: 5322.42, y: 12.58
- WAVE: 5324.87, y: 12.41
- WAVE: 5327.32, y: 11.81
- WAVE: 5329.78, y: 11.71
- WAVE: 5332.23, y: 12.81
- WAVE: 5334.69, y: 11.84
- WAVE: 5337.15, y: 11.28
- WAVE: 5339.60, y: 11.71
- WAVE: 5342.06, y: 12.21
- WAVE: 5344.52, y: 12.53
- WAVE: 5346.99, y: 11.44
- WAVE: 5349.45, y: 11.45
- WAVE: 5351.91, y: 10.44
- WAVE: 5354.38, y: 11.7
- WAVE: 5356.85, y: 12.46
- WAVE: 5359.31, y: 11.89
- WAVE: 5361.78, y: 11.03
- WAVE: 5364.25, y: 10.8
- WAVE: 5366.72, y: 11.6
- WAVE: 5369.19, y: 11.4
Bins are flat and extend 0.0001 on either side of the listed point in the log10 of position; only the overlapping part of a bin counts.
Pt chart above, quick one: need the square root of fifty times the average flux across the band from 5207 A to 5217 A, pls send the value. 22.3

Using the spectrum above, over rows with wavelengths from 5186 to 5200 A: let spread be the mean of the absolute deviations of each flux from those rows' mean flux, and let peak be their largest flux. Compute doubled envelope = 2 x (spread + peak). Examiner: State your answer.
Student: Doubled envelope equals 24.9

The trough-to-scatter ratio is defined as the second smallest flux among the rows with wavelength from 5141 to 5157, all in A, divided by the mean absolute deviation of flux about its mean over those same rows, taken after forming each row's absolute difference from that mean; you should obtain 53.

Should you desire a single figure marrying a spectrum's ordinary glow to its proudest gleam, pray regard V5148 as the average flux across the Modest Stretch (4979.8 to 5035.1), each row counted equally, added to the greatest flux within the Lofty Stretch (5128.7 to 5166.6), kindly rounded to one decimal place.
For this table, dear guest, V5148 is 23.3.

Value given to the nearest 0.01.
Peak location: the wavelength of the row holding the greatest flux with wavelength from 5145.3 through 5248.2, 5179.75 A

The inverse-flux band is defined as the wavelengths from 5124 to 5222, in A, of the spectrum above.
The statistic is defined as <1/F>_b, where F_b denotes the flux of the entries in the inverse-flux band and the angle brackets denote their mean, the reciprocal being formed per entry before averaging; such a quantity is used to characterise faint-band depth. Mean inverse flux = 0.0897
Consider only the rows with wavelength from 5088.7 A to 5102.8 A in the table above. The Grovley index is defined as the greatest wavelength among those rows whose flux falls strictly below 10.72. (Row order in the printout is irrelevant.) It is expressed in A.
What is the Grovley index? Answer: 5099.28 A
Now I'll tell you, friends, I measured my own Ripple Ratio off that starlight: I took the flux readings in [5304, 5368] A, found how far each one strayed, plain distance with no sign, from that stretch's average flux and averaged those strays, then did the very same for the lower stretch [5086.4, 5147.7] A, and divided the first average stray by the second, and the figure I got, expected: 0.82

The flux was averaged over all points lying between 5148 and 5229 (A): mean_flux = 11.2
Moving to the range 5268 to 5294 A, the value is 11.2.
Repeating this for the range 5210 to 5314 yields 11.1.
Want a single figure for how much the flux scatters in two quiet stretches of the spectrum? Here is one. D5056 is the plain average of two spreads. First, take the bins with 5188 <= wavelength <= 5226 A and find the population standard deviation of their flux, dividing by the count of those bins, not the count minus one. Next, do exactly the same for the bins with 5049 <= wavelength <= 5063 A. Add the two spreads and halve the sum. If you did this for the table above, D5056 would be 0.67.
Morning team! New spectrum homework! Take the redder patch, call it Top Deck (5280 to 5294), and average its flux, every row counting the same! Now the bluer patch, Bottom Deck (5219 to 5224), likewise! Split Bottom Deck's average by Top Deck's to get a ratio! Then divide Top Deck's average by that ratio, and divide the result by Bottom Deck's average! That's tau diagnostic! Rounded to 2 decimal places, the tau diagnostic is 0.99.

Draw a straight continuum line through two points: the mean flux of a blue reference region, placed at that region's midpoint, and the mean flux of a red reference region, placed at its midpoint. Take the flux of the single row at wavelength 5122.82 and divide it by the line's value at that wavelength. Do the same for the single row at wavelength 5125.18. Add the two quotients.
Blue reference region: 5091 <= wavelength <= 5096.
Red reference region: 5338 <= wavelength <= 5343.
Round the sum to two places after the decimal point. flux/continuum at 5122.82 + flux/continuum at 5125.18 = 1.69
